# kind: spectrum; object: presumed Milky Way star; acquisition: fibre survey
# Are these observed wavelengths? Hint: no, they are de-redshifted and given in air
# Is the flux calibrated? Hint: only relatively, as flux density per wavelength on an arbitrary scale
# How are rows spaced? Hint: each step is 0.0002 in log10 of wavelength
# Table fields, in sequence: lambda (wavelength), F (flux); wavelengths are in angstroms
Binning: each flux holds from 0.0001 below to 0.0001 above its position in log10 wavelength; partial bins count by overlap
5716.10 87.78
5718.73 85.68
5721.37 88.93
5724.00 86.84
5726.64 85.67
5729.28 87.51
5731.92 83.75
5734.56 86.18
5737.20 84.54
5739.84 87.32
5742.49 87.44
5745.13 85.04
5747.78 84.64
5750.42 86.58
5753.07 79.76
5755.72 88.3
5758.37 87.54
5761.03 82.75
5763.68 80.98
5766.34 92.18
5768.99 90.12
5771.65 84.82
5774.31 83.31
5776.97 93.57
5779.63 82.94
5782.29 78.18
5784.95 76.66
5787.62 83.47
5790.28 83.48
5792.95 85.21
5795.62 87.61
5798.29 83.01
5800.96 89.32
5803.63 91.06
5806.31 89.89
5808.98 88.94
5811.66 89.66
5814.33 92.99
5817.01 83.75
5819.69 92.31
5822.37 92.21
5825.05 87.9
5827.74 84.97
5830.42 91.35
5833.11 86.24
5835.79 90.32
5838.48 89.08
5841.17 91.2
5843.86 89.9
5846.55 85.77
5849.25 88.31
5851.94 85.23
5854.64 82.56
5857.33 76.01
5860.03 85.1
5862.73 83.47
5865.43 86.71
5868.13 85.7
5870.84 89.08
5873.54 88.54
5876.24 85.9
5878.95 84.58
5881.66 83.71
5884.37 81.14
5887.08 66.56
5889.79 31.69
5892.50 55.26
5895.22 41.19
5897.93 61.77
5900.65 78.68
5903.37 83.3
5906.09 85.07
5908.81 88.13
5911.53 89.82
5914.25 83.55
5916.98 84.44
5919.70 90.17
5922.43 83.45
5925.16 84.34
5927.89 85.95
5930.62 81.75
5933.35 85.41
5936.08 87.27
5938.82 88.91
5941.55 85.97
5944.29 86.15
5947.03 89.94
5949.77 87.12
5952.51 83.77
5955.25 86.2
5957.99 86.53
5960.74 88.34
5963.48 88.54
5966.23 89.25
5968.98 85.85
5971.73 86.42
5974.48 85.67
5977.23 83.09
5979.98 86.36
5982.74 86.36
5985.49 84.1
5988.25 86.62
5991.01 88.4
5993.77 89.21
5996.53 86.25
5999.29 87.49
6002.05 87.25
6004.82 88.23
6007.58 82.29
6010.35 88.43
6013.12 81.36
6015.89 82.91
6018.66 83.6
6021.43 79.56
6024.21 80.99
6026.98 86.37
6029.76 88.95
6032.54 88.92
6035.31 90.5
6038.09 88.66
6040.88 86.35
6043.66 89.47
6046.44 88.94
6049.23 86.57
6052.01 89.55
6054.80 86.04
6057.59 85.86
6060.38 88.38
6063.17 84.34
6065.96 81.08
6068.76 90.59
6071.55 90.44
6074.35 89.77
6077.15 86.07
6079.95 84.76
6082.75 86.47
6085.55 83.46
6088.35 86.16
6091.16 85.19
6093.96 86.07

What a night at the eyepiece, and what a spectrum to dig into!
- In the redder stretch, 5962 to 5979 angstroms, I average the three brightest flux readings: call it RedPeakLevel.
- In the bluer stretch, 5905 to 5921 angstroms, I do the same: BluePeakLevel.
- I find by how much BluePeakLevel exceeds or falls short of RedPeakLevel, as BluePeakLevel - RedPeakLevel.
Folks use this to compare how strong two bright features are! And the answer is 1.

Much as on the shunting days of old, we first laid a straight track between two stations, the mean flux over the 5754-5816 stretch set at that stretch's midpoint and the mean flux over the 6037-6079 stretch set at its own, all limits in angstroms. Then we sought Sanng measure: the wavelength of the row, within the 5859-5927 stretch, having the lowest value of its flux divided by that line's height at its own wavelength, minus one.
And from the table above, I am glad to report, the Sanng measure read 5889.79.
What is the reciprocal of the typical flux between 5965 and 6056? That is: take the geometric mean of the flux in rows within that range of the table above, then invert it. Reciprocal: 0.0116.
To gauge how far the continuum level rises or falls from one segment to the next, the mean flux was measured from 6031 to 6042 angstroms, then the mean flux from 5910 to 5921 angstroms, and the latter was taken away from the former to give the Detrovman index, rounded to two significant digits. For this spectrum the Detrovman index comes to 1.6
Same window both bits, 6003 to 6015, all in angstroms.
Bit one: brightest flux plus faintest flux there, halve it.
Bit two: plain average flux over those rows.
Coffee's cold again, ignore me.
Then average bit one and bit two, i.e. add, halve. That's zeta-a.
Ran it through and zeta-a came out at 85.0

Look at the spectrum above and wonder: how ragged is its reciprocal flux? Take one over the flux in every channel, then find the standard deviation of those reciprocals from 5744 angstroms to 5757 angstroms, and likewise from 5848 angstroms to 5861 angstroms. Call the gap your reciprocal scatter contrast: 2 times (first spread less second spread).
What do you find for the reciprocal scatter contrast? 0.000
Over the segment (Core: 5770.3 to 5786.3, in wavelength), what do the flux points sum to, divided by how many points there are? 83.2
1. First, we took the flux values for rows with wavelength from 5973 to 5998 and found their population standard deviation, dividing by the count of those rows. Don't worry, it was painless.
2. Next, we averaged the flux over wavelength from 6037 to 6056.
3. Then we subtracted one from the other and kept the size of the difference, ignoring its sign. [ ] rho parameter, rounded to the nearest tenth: 86.2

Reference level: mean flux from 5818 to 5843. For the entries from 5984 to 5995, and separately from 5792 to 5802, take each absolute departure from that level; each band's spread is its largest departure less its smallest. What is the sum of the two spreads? 11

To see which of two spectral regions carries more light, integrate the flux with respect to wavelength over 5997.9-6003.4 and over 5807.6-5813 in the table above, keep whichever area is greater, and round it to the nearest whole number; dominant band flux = 483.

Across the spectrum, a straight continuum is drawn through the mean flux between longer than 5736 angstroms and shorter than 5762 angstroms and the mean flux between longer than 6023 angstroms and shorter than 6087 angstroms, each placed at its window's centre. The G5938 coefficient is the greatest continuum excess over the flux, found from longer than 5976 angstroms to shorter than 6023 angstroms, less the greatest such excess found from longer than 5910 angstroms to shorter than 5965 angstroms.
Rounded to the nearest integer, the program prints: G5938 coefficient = 3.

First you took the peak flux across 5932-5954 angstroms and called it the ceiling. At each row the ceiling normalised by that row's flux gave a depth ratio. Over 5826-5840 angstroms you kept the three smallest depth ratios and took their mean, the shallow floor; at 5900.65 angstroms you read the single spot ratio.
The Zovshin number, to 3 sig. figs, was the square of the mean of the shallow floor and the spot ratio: 1.14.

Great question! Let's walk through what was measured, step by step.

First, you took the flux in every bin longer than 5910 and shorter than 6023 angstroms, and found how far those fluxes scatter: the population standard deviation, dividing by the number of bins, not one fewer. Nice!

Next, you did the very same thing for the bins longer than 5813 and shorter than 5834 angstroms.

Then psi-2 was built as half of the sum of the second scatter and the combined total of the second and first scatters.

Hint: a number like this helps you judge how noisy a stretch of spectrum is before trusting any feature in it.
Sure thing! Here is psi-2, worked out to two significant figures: 4.7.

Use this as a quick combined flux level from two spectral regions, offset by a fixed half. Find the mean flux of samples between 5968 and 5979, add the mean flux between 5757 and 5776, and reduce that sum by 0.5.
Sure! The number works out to 171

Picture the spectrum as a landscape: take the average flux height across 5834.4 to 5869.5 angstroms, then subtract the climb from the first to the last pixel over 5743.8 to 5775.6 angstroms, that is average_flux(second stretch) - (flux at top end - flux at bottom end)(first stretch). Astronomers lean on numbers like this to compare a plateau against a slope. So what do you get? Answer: 88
